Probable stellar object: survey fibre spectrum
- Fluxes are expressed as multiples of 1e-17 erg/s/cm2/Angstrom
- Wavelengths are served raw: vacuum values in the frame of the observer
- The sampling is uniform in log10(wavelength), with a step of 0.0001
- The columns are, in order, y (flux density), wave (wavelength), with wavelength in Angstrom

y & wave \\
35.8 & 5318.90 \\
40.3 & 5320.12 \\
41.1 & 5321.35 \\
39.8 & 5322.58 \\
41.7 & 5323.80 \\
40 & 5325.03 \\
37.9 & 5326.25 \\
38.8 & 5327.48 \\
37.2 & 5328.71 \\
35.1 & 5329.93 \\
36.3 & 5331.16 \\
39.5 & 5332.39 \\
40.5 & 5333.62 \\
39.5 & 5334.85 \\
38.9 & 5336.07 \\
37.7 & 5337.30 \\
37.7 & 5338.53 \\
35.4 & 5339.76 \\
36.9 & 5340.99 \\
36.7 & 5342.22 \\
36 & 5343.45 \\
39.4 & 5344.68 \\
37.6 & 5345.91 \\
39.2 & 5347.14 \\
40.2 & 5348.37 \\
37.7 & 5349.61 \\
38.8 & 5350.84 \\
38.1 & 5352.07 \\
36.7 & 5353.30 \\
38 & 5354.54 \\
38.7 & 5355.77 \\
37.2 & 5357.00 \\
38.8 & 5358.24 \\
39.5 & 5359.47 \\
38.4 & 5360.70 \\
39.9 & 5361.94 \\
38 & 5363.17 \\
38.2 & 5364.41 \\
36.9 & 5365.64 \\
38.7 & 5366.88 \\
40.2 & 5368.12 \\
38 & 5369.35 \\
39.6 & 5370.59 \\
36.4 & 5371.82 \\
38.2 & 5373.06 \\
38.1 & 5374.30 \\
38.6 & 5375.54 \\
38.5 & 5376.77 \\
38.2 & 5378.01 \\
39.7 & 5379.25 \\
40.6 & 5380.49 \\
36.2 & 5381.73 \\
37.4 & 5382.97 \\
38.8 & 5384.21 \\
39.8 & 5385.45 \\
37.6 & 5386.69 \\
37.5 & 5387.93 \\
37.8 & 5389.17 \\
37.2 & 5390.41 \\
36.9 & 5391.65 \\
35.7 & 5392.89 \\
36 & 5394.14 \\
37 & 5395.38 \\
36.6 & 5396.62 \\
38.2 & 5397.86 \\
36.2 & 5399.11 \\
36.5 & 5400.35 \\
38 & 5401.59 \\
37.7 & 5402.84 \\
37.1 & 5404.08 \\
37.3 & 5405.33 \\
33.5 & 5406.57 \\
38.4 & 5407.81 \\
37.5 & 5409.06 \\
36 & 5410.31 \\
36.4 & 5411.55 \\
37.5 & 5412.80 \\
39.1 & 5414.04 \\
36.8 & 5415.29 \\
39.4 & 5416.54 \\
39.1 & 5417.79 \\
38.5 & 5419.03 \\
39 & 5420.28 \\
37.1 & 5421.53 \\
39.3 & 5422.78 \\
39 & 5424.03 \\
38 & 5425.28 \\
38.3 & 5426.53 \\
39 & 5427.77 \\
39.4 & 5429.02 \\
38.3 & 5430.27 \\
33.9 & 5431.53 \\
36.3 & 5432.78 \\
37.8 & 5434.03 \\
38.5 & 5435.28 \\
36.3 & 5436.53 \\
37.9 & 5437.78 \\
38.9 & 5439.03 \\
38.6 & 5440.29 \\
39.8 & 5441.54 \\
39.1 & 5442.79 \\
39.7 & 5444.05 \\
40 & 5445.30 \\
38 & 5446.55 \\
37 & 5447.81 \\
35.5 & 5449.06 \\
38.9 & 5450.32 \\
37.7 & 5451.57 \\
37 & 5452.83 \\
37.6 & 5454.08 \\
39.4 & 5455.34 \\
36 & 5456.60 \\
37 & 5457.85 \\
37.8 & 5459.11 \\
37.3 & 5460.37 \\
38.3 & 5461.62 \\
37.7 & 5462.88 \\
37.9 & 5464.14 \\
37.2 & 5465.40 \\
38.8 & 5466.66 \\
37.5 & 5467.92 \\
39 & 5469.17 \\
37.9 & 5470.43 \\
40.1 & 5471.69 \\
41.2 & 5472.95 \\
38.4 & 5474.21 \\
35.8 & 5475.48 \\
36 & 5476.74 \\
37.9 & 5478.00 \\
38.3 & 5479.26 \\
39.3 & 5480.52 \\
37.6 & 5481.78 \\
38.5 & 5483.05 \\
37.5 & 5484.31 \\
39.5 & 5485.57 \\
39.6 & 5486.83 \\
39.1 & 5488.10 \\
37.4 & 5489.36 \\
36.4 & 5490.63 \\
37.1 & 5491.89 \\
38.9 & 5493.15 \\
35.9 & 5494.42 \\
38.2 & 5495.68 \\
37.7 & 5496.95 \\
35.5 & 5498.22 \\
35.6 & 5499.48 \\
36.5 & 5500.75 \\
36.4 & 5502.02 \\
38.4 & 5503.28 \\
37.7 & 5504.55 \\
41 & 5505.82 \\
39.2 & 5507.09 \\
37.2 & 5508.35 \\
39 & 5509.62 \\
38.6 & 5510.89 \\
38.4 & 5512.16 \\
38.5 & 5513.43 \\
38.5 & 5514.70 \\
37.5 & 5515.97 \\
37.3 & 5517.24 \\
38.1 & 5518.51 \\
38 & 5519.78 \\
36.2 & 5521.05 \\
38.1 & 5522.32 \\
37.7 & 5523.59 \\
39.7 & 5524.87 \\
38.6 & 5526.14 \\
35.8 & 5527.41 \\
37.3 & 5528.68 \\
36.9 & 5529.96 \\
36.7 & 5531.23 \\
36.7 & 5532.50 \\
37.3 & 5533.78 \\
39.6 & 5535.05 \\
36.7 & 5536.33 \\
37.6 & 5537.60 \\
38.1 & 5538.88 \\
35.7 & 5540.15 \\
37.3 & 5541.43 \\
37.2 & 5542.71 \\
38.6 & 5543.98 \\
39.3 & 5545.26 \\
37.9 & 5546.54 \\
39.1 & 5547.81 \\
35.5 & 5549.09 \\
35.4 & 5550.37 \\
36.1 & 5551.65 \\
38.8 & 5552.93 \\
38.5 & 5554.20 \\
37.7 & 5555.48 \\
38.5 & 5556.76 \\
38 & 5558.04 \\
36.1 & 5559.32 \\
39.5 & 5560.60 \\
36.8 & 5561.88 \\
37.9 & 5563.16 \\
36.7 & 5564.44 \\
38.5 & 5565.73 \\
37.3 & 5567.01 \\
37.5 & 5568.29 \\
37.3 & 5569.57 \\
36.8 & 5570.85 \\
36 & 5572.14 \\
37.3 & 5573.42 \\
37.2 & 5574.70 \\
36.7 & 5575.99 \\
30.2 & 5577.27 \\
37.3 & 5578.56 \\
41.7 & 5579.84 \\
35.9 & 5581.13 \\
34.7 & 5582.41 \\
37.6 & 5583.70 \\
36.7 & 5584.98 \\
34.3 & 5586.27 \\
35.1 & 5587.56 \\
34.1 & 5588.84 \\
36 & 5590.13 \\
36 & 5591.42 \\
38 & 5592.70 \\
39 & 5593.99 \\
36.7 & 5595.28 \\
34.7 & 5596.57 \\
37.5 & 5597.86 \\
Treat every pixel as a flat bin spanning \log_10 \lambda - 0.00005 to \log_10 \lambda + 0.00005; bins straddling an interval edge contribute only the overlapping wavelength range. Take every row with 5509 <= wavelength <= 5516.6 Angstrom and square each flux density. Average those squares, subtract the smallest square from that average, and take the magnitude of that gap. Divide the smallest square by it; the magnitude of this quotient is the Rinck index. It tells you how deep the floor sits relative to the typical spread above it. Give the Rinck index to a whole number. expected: 20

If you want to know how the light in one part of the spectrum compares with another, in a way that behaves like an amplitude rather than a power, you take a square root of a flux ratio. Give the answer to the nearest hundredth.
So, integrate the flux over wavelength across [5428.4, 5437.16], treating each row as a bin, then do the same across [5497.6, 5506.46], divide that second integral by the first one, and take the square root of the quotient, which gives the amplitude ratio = 1.01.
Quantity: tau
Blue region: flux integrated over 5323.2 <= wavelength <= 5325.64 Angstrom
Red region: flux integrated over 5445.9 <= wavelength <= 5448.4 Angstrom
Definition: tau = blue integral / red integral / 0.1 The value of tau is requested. 10.6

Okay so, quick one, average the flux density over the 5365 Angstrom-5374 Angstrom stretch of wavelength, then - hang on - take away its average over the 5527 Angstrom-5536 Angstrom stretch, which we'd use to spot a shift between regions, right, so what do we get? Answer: 1.1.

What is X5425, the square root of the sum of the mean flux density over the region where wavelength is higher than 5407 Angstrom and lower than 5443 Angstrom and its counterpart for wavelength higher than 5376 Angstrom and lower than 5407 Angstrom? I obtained 8.69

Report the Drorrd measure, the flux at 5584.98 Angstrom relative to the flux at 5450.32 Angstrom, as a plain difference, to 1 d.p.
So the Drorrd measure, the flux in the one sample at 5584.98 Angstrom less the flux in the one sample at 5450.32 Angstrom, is -2.2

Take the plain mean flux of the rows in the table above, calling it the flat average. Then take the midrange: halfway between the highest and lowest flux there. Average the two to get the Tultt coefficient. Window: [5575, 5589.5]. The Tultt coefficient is 35.9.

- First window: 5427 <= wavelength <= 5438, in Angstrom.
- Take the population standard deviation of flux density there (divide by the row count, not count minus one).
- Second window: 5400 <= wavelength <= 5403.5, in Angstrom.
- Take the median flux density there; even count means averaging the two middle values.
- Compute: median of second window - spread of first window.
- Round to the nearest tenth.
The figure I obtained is 36.1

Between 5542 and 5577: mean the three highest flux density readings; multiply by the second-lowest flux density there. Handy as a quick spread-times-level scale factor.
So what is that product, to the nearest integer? 1395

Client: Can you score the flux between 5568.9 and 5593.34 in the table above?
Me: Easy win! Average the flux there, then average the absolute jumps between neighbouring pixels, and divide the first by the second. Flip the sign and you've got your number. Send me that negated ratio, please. -16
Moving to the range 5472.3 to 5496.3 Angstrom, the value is -27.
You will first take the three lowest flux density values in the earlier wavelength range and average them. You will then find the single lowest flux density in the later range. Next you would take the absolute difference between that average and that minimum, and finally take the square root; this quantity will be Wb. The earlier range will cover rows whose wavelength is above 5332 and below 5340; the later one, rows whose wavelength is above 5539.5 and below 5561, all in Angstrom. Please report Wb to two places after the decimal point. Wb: 1.24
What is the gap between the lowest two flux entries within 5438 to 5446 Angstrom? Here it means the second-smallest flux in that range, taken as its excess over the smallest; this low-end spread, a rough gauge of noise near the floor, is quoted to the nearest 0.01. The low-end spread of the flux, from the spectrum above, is 0.30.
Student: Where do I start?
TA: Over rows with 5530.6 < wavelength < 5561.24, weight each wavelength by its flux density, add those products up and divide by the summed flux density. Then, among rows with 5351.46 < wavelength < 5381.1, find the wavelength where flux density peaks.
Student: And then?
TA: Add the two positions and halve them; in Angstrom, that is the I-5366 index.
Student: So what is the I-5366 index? 5463.2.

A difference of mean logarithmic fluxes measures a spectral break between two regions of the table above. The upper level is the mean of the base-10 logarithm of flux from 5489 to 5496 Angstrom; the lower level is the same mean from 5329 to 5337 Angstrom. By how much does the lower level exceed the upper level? 0.011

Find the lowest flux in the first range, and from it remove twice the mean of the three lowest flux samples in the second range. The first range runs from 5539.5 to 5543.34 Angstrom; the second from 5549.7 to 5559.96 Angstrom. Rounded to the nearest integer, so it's -36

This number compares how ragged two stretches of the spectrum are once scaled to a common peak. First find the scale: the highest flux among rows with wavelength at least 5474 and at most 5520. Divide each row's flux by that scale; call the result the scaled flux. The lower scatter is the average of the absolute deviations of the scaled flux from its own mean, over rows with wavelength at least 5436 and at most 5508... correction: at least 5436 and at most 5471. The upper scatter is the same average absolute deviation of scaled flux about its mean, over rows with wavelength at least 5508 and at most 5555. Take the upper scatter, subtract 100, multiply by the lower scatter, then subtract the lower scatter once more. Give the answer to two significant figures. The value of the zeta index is -2.2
